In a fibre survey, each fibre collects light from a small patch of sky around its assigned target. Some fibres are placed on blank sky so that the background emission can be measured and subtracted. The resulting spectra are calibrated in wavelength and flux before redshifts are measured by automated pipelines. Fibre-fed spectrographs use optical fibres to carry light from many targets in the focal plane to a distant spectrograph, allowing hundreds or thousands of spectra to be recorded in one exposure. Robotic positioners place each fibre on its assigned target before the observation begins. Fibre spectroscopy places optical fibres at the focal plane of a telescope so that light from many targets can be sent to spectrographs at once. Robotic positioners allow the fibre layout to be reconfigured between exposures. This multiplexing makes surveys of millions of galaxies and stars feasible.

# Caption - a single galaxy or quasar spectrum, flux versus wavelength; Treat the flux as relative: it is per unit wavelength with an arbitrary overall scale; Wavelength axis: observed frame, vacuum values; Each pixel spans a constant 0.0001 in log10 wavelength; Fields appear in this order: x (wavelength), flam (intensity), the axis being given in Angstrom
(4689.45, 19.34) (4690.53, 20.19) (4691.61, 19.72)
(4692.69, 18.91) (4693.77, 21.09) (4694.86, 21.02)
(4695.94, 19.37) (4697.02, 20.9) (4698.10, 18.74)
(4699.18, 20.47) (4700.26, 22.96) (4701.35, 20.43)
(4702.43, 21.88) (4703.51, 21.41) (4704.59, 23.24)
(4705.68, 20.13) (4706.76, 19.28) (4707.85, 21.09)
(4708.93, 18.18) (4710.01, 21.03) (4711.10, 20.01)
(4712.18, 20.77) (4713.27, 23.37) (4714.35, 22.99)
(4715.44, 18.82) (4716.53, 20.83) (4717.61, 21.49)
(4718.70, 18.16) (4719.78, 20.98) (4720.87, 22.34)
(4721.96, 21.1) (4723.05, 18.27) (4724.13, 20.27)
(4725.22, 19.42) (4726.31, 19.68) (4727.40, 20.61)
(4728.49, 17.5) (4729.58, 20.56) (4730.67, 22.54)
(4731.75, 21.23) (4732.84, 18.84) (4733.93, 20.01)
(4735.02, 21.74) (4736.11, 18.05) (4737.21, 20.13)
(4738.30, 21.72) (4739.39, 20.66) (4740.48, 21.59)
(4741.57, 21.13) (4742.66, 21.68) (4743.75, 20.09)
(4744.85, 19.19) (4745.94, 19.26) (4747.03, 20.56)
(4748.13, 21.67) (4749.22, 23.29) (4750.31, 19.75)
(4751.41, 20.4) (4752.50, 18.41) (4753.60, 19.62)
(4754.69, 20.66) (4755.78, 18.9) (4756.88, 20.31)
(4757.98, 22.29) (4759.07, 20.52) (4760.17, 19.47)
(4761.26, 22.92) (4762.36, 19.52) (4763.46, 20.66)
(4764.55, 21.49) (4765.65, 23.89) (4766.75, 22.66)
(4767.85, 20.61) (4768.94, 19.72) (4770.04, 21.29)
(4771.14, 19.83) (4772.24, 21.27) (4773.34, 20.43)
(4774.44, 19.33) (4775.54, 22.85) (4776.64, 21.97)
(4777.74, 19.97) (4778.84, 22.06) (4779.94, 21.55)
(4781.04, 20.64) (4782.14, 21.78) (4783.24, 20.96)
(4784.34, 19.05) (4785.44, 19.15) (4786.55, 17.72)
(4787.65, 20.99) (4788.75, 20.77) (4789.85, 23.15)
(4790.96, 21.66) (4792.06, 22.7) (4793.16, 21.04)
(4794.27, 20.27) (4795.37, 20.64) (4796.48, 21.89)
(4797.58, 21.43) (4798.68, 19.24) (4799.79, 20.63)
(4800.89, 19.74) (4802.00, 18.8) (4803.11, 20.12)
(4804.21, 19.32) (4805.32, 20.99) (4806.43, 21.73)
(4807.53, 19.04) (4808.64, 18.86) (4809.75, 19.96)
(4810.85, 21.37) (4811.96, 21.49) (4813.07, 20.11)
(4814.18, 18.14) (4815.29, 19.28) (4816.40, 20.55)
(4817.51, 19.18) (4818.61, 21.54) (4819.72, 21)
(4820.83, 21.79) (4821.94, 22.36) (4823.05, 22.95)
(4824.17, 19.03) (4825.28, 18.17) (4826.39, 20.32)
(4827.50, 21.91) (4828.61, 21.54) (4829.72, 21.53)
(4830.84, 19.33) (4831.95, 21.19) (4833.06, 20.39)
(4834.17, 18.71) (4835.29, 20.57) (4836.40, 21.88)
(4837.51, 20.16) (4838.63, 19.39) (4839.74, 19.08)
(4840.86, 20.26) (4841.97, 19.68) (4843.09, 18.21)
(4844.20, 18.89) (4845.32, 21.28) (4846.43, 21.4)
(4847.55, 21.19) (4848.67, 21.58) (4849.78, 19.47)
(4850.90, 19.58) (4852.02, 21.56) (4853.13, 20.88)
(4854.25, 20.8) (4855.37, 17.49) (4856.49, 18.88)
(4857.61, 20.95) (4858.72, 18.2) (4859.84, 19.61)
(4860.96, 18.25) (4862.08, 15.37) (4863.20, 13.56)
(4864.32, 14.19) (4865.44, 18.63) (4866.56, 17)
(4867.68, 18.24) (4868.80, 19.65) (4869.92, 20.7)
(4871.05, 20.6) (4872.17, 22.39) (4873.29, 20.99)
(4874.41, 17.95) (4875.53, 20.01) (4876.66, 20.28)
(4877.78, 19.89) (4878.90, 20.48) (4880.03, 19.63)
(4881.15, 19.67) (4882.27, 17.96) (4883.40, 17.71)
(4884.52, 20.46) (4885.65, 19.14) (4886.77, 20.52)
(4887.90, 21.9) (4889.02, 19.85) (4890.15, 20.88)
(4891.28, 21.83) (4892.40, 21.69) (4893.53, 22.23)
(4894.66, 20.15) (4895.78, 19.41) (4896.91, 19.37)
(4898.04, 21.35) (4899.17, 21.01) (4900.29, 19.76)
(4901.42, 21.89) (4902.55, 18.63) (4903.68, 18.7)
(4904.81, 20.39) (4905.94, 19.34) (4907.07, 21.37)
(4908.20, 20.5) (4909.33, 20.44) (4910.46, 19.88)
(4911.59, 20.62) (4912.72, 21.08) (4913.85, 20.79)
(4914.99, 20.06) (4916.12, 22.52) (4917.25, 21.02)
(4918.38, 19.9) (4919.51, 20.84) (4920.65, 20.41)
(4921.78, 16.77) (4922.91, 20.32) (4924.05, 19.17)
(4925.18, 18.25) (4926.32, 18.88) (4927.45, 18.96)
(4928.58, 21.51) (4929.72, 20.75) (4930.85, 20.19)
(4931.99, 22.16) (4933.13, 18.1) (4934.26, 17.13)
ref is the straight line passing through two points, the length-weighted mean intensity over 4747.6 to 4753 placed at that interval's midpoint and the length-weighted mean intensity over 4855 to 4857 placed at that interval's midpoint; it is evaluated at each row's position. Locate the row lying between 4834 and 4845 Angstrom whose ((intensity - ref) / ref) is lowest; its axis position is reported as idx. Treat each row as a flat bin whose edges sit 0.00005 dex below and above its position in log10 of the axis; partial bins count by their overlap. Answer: 4843.09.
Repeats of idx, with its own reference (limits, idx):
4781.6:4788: 4786.55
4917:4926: 4921.78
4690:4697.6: 4692.69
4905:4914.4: 4905.94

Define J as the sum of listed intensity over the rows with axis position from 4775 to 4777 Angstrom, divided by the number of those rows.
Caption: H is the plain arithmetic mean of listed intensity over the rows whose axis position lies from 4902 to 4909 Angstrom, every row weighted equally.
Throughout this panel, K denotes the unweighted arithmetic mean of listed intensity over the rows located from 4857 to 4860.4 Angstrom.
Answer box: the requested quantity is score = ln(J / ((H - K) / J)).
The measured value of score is 7.7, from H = 19.8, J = 22.4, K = 19.6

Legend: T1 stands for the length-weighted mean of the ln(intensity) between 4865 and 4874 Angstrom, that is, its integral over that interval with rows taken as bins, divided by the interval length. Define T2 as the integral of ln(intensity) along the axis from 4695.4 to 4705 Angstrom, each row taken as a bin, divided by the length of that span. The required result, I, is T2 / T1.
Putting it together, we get 1.02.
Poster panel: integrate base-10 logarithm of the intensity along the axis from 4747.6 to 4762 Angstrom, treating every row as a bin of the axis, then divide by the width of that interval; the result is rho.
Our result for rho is 1.31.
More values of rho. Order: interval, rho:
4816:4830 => 1.32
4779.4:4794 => 1.32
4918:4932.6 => 1.30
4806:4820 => 1.30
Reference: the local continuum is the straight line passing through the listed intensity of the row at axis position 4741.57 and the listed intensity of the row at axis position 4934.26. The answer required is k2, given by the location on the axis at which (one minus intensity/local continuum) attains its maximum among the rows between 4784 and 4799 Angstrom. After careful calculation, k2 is 4786.55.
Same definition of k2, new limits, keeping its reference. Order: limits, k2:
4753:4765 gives 4755.78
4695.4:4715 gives 4708.93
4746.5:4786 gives 4752.50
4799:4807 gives 4802.00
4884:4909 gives 4902.55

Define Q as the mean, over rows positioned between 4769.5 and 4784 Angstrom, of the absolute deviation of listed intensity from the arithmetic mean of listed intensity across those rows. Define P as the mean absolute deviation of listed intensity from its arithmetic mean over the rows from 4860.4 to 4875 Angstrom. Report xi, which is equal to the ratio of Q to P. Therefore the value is 0.4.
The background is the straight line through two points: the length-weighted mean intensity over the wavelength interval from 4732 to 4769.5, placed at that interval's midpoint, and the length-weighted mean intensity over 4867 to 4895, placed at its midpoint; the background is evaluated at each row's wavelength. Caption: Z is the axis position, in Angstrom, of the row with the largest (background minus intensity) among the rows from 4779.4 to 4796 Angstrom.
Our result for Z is 4786.55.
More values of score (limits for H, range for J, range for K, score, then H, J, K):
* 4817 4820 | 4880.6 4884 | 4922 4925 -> 6.0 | 20.6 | 18.4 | 19.7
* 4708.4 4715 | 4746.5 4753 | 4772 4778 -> 8.5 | 21.1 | 20.7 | 21.0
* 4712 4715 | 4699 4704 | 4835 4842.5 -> 5.3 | 22.4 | 21.4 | 20.1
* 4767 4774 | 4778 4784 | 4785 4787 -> 5.4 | 20.5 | 21.4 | 18.4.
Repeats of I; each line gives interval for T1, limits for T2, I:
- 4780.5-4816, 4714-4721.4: 1.00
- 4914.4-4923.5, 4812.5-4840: 1.00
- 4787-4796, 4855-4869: 0.94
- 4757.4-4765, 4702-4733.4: 0.99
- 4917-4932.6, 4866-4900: 1.00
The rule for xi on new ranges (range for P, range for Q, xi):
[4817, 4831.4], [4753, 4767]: 1.0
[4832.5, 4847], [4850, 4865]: 2.2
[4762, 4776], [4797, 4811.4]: 0.8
